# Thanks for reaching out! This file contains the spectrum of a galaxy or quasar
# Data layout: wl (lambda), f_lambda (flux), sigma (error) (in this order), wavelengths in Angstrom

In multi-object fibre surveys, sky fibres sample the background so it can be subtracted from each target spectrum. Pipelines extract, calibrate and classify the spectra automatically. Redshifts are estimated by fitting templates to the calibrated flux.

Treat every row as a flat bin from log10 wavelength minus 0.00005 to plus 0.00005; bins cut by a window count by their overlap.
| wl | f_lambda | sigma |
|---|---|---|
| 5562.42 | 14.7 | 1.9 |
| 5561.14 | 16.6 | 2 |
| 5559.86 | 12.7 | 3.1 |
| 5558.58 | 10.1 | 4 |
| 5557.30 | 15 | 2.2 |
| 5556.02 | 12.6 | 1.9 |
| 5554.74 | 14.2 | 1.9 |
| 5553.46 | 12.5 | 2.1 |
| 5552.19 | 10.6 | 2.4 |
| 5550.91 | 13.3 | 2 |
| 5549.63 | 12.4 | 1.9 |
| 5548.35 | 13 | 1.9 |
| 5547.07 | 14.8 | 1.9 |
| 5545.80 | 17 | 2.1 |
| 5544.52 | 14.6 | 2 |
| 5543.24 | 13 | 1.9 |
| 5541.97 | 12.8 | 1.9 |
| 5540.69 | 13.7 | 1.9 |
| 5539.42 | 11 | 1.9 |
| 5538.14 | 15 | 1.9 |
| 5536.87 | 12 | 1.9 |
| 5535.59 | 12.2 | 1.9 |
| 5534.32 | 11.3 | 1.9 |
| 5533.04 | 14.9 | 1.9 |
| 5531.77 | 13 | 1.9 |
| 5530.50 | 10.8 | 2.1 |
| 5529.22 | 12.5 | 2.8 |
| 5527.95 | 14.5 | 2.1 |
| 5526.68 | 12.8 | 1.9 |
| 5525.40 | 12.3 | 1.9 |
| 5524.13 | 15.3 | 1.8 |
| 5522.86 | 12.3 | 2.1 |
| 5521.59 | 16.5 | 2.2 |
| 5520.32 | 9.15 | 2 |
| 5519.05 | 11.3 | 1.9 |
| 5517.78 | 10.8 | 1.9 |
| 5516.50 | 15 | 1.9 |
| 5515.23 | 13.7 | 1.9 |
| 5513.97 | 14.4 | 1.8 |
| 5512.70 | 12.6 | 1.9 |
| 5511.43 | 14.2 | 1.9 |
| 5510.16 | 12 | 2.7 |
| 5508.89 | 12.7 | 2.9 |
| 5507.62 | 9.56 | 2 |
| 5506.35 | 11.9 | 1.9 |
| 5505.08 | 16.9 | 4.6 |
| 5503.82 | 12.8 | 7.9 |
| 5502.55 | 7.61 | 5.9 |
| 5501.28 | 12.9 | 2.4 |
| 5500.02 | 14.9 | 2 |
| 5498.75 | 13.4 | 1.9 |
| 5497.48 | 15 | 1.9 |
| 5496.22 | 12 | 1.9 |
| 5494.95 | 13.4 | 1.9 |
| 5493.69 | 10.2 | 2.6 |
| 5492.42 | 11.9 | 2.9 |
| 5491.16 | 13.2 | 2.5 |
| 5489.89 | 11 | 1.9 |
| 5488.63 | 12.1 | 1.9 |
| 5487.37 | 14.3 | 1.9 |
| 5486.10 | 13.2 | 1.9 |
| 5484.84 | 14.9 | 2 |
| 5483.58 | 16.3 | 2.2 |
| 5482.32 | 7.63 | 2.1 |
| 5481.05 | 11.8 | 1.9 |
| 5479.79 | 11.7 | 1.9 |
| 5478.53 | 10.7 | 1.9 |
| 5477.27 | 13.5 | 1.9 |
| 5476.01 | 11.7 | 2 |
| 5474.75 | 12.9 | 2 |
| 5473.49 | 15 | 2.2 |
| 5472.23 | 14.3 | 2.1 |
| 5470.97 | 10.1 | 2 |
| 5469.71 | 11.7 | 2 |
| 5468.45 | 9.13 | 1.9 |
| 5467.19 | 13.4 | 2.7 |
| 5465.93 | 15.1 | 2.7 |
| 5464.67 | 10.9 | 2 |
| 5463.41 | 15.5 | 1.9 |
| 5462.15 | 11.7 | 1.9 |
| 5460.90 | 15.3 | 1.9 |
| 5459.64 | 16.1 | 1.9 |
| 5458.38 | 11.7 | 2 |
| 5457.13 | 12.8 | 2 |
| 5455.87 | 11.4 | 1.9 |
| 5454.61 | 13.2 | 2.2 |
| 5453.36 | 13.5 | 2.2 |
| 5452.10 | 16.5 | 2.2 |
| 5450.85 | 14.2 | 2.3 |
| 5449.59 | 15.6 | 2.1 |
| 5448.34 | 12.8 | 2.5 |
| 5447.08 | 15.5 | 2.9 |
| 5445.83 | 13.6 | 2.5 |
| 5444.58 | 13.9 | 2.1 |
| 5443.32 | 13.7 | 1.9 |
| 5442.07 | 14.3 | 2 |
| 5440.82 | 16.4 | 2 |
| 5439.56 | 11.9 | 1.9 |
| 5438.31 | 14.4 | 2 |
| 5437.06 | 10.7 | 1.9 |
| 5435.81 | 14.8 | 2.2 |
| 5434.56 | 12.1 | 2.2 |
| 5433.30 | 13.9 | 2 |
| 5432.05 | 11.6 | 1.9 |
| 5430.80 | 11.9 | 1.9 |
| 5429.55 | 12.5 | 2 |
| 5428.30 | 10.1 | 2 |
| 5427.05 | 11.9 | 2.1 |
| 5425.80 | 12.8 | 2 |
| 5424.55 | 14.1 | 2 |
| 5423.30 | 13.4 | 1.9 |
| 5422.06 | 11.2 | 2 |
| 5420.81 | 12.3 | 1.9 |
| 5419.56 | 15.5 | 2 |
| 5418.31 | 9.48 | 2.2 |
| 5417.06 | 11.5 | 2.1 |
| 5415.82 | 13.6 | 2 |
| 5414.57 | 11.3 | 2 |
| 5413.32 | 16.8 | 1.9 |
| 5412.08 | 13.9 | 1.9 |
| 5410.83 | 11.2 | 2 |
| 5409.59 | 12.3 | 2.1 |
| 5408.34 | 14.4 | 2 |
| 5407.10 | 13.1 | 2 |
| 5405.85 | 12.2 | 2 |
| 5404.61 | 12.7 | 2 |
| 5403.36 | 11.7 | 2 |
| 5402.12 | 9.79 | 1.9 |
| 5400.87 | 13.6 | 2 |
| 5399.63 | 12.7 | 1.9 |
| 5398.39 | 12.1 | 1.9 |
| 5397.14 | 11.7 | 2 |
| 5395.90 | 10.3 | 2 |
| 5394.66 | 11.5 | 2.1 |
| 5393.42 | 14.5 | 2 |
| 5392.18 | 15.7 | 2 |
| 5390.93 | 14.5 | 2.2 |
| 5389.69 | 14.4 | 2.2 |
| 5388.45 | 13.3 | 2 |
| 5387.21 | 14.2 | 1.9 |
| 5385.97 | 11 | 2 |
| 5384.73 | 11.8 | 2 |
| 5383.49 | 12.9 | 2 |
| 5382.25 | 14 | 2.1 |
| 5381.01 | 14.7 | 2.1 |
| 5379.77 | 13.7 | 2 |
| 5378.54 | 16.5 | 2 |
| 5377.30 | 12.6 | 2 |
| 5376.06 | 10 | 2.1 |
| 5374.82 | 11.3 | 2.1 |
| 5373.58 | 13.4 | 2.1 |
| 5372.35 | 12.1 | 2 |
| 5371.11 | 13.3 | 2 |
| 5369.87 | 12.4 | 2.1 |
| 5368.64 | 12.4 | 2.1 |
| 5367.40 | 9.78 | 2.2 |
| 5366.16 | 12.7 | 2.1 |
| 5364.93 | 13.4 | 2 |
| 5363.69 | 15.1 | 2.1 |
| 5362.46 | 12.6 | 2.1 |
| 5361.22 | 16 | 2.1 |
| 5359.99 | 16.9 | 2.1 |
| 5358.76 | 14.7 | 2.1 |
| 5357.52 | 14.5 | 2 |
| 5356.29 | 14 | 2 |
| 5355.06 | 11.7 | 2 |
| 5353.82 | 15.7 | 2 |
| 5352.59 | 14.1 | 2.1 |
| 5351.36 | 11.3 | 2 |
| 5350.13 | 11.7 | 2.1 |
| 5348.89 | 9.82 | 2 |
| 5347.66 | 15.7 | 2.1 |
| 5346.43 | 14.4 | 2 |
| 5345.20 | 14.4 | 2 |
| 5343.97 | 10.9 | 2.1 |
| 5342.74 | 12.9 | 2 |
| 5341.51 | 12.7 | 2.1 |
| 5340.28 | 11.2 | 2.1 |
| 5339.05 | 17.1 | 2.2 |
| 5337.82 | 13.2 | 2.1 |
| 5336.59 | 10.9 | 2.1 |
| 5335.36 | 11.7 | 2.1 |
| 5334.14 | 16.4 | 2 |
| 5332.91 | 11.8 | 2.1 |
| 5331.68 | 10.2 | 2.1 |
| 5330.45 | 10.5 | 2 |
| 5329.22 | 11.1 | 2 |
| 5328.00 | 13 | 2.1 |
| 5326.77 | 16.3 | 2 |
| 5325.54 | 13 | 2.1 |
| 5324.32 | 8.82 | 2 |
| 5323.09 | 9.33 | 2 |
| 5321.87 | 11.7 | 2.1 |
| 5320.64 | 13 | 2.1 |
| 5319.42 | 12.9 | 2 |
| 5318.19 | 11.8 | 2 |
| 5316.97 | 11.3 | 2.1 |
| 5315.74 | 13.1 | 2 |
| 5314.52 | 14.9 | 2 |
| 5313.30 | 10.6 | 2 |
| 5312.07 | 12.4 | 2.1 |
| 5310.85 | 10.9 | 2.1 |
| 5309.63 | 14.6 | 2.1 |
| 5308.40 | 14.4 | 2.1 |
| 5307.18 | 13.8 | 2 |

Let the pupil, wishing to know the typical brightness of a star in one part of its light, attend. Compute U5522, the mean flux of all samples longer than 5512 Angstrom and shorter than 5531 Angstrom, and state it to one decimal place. 12.9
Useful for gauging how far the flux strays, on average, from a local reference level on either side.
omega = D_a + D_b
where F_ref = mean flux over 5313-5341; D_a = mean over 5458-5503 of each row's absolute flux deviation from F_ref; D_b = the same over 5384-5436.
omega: 3.1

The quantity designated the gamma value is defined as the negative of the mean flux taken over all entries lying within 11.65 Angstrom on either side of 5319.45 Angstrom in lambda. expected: -12.3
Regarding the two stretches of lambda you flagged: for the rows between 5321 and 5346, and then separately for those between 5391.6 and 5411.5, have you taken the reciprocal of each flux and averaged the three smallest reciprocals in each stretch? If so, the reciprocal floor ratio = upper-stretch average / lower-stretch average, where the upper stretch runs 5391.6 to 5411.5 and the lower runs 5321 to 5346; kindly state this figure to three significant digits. 1.12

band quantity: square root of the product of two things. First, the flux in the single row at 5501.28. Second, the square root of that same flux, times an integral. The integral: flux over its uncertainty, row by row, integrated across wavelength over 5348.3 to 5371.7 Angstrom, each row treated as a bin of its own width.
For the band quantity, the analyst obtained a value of 84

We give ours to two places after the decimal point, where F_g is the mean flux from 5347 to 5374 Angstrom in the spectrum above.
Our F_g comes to 13.33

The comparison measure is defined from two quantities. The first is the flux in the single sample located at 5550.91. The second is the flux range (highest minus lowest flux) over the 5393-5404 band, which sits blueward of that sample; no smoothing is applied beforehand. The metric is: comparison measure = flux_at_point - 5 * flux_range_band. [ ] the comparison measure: -10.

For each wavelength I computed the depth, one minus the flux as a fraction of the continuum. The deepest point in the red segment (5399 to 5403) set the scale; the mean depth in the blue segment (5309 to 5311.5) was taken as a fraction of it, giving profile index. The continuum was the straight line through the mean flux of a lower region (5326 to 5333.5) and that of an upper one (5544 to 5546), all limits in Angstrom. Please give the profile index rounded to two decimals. -0.29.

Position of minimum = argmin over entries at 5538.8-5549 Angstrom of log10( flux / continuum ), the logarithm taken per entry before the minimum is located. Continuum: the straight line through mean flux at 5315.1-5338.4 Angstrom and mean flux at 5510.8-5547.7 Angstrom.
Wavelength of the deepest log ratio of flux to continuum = 5539.42 Angstrom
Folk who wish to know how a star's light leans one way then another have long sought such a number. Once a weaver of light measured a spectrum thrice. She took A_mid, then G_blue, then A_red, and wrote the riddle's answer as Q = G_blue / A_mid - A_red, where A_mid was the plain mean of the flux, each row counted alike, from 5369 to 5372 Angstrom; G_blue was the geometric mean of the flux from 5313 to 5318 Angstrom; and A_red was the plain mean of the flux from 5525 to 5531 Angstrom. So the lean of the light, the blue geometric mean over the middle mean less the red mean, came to -11.6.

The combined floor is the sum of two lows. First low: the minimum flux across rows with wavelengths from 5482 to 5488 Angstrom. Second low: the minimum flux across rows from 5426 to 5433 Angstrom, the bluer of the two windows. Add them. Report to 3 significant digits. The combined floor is 17.7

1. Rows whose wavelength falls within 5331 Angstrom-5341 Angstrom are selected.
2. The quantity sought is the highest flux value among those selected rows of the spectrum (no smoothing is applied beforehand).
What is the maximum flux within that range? 17.1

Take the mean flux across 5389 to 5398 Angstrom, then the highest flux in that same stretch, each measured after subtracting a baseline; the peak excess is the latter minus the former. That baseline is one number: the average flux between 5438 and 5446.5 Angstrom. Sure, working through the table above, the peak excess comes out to 2.5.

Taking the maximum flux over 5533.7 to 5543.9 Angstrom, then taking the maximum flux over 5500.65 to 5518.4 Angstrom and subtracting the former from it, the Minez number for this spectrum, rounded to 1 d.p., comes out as 1.9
